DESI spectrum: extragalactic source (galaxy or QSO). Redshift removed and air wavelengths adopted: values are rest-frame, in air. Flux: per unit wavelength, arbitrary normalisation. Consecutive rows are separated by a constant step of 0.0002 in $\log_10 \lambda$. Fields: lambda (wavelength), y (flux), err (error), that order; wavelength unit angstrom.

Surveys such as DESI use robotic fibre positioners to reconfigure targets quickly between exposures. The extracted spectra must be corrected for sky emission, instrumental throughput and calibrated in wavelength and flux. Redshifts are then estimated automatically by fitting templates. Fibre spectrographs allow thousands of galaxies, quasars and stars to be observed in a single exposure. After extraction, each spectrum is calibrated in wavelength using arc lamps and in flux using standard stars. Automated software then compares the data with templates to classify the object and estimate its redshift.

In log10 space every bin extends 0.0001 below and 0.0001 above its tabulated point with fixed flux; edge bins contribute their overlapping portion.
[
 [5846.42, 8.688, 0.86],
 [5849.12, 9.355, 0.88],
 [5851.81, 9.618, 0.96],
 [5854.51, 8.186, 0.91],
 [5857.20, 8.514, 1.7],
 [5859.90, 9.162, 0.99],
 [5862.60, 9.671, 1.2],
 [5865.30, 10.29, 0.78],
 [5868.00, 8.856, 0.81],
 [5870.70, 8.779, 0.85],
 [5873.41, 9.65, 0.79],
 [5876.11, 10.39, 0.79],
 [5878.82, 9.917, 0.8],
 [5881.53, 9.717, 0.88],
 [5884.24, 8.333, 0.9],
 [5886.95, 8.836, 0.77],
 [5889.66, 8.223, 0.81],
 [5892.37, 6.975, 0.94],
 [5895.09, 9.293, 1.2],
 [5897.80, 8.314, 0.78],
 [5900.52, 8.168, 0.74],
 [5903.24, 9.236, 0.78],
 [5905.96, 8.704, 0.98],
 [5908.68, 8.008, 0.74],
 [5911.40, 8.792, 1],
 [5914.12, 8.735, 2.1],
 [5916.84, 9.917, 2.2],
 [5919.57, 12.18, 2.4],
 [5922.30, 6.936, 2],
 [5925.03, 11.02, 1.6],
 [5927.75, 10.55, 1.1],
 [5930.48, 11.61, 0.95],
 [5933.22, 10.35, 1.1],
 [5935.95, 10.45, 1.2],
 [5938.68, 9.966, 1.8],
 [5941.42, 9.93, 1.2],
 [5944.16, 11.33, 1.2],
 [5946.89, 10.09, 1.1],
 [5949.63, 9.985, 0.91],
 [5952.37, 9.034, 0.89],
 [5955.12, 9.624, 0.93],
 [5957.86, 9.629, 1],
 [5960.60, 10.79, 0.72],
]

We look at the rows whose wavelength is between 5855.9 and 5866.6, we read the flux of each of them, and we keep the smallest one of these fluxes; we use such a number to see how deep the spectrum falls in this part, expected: 8.514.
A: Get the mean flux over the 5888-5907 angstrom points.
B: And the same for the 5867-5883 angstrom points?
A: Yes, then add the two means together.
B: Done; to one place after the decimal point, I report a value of 18.0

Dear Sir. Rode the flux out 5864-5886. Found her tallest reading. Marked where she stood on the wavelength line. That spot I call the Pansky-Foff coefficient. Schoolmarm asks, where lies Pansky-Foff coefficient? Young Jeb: 5876.11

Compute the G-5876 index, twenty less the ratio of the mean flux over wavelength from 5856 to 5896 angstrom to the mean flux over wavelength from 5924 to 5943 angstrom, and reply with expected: 19.14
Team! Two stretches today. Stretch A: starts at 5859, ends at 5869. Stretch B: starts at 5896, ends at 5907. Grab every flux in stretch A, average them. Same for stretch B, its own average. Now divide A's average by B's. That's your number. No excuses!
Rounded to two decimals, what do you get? 1.10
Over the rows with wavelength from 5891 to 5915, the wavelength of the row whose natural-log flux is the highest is 5895.09 angstrom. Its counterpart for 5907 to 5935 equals 5919.57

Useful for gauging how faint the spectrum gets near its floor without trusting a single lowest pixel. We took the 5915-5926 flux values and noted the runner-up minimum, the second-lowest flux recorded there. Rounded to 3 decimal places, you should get 9.917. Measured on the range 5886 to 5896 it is 8.223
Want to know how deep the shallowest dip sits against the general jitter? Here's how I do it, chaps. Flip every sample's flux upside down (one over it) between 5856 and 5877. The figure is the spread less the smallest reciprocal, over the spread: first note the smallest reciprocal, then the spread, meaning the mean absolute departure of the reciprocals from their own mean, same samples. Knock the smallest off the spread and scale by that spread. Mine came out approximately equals -14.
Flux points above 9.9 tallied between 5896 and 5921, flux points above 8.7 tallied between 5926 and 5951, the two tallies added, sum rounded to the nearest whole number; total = 11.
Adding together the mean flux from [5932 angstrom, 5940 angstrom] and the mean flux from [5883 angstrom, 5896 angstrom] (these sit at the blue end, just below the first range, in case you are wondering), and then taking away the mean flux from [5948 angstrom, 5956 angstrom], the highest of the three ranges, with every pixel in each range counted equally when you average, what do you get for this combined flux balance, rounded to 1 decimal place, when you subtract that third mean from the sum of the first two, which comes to 9.0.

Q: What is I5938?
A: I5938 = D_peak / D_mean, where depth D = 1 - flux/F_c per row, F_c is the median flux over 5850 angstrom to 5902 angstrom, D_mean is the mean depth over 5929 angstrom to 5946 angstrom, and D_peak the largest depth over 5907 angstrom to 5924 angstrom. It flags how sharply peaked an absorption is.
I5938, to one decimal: -1.1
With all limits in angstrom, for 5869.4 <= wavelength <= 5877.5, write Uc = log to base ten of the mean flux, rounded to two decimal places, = 0.98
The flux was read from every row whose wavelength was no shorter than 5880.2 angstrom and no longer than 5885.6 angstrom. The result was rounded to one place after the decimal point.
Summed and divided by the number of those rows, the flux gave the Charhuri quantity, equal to 9.0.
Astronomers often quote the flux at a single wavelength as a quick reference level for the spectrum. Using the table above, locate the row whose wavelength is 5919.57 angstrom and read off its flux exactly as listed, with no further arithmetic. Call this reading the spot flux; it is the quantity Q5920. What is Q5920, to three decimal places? 12.180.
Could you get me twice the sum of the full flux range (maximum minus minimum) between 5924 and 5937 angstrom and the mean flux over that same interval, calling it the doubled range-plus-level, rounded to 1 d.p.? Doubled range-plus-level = 24.1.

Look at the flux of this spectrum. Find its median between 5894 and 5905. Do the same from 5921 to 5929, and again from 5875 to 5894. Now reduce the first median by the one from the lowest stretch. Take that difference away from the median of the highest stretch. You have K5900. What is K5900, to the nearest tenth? 10.6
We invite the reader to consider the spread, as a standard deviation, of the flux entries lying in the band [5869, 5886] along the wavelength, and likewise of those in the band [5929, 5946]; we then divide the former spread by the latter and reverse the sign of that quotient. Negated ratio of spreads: -1.08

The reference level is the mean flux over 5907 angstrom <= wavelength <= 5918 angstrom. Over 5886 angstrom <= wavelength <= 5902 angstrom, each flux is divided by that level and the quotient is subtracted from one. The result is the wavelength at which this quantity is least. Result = 5895.09 angstrom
